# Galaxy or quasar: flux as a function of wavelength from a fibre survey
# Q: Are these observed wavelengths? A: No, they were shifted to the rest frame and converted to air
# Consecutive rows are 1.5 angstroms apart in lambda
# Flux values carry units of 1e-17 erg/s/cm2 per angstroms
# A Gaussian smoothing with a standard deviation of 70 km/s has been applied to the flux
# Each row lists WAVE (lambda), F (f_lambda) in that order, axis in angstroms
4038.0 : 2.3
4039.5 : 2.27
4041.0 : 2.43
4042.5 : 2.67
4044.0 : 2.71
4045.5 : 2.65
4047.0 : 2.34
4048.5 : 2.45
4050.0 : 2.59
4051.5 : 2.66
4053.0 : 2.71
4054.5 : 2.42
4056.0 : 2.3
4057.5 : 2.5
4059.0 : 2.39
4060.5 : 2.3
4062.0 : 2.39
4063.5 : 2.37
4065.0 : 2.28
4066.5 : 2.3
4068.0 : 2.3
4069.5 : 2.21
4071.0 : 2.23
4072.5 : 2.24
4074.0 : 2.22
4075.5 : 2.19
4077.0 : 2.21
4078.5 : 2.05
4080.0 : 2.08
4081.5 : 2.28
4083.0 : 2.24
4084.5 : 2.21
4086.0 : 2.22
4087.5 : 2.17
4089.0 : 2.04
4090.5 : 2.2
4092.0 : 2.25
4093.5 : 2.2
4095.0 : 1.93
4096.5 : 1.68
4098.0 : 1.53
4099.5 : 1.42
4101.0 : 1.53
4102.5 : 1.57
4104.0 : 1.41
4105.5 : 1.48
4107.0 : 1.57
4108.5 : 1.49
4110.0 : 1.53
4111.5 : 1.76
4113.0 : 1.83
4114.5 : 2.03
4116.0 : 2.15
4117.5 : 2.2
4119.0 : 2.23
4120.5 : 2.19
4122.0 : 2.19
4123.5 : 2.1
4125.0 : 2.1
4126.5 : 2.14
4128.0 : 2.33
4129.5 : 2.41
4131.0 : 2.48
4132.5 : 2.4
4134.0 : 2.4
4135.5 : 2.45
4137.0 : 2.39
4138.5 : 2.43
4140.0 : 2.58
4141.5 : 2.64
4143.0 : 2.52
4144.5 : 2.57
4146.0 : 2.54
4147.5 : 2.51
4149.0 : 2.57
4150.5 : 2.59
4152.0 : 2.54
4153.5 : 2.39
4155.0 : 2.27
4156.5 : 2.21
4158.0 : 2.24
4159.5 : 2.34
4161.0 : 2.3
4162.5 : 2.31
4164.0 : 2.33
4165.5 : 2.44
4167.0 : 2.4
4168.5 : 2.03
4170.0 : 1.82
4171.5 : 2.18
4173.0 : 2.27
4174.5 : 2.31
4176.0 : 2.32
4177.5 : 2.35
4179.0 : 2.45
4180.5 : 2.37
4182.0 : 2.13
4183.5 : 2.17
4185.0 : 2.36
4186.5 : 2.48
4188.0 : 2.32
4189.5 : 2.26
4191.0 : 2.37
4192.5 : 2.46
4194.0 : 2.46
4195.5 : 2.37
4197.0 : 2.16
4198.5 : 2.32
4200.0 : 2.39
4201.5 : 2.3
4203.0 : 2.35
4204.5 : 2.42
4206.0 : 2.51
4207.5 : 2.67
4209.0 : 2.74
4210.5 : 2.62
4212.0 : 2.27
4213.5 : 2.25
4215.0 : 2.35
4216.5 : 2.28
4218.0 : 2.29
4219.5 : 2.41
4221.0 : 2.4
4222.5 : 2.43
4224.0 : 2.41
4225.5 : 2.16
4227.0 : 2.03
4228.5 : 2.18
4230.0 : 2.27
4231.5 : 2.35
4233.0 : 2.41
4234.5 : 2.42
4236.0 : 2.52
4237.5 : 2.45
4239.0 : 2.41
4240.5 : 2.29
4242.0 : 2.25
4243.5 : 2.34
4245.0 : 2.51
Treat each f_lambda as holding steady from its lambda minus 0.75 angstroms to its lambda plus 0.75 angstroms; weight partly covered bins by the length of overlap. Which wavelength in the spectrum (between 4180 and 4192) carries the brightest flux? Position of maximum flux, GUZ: 4186.5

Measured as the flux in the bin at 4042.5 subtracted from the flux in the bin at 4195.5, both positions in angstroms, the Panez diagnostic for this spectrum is -0.3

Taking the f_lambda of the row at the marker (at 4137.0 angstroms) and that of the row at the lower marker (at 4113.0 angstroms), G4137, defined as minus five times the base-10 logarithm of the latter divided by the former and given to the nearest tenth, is 0.6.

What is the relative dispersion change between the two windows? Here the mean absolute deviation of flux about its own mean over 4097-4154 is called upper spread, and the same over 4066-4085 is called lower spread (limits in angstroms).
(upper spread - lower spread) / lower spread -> 5.9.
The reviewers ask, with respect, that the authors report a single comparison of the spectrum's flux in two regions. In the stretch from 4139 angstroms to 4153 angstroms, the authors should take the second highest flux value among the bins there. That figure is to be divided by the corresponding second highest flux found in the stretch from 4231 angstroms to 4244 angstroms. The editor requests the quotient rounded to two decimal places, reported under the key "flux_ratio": 1.06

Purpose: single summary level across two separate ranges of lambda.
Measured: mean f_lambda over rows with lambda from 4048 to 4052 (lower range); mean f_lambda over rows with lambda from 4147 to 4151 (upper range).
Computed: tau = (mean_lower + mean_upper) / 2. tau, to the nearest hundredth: 2.56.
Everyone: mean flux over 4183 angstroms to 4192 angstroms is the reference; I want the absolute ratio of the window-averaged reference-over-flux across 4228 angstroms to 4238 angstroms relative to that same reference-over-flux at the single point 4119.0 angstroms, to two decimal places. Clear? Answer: 0.94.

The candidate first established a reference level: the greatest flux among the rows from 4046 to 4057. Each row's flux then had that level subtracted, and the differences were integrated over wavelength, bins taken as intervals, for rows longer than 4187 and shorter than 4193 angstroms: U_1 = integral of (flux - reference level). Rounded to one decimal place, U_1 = -2.1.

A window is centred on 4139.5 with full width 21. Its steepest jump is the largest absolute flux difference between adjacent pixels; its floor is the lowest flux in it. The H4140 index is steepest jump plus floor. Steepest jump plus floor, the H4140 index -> 2.5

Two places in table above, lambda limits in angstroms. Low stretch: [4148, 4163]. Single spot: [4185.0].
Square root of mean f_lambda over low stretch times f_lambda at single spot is 2.37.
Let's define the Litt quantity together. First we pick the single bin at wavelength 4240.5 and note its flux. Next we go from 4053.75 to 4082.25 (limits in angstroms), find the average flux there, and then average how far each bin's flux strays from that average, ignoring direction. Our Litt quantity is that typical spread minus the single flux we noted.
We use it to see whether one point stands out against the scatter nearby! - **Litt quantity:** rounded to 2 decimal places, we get -2.21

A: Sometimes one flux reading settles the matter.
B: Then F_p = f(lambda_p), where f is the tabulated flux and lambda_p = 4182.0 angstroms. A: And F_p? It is 2.13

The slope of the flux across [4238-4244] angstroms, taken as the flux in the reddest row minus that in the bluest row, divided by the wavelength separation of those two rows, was -0.02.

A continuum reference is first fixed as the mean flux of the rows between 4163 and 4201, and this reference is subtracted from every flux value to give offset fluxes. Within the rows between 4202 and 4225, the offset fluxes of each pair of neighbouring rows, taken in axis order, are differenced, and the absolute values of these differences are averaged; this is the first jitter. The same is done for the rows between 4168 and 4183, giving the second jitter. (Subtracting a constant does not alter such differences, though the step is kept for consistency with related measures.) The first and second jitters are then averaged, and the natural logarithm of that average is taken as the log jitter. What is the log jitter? -2.2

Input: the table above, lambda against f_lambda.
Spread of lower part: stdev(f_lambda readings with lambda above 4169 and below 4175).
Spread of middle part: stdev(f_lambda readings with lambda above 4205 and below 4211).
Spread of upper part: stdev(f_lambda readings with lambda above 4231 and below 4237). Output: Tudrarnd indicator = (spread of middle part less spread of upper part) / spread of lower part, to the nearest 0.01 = 0.12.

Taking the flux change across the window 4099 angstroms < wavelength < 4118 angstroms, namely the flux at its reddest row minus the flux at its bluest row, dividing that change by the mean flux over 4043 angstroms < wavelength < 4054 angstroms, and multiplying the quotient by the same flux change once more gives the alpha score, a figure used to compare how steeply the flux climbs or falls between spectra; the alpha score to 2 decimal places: 0.24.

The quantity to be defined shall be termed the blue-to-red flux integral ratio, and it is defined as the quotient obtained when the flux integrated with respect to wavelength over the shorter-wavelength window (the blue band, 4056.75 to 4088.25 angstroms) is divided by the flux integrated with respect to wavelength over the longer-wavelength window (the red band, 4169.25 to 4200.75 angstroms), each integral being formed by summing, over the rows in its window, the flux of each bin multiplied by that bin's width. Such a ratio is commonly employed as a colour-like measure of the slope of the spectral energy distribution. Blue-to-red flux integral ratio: 0.98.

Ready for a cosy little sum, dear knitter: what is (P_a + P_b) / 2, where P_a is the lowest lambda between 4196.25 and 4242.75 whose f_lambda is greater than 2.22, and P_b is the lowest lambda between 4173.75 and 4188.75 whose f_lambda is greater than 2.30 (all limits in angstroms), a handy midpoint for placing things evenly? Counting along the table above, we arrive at 4186.5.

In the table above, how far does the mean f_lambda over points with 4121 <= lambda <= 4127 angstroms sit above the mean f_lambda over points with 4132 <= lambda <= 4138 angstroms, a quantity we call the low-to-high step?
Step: -0.28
